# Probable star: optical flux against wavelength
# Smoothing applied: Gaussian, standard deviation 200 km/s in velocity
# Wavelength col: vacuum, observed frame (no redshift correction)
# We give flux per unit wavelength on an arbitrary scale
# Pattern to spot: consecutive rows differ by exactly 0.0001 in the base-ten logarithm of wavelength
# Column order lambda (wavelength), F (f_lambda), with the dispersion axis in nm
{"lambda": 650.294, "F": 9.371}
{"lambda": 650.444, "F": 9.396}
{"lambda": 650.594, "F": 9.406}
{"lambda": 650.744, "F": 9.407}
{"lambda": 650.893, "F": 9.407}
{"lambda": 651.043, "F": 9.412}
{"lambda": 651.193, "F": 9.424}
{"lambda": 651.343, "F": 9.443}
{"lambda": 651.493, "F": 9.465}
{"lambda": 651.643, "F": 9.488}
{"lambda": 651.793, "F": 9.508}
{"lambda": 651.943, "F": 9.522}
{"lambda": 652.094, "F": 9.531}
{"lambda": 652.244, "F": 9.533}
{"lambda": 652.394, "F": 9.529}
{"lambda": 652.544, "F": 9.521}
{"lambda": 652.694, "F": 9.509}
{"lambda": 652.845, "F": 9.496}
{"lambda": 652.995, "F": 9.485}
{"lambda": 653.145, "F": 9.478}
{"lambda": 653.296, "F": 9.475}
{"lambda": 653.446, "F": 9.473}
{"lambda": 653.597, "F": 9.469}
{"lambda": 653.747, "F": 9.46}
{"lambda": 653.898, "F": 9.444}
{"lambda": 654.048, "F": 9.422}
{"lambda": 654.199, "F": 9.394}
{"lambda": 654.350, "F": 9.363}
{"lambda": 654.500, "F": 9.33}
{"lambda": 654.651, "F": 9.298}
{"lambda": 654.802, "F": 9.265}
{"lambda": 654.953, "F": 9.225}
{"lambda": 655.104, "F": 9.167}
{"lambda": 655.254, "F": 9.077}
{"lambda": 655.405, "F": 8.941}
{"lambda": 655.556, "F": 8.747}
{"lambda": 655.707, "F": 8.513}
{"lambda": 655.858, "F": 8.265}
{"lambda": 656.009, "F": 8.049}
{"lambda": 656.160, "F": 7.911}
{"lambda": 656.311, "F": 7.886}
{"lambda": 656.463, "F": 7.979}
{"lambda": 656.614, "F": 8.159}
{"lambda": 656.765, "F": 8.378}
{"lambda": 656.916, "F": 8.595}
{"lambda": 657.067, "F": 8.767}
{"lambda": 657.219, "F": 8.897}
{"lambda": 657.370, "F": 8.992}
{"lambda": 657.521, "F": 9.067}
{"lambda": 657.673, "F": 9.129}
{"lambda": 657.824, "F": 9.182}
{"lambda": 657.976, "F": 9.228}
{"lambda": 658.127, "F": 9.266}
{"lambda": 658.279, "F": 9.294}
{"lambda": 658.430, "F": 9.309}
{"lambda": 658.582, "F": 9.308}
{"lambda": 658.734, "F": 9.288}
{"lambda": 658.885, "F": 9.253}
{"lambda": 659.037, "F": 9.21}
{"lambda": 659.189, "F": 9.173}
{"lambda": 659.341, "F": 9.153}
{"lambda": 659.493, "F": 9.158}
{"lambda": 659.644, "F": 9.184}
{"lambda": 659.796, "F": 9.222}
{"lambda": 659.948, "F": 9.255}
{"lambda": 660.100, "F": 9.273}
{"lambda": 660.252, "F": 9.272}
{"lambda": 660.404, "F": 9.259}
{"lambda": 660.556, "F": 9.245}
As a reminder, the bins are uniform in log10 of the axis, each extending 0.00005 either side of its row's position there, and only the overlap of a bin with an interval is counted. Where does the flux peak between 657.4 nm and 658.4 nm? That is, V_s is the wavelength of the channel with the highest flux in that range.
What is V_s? 658.279 nm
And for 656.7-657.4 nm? 657.370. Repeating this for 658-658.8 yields 658.430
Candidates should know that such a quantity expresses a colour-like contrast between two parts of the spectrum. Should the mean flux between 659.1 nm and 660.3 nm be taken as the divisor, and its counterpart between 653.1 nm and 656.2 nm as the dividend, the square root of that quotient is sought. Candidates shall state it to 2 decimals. 0.99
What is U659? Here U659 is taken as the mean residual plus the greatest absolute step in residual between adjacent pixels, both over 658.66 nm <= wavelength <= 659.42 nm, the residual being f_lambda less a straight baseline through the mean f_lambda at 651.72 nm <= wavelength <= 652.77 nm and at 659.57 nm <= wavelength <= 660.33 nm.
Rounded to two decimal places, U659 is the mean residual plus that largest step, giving -0.02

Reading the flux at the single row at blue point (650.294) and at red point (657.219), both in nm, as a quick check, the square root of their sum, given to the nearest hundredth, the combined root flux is 4.27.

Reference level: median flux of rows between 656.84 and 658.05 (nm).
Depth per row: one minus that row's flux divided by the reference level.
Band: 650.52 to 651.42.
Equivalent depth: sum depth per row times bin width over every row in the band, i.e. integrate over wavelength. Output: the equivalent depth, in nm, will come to -0.04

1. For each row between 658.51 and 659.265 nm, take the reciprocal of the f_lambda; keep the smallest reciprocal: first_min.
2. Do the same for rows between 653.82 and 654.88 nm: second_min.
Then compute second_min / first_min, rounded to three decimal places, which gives 0.986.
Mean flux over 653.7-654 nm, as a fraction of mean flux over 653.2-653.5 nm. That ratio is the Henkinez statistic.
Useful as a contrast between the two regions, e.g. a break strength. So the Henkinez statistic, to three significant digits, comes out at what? 0.998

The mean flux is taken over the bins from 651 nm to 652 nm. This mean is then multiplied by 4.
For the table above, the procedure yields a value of 37.9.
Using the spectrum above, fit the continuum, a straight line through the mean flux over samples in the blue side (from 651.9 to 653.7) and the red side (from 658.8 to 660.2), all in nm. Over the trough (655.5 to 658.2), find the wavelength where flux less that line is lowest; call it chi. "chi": 656.311 nm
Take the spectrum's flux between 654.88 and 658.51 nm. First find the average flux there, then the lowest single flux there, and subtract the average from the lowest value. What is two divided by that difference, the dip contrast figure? -2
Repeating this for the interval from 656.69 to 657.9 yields -4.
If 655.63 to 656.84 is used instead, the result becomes -8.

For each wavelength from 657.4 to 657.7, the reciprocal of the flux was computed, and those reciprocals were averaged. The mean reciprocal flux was 0.110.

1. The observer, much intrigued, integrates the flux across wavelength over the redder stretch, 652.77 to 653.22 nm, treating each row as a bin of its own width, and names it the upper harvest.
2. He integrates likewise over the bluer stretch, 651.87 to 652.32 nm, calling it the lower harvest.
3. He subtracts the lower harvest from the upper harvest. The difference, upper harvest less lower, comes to -0.01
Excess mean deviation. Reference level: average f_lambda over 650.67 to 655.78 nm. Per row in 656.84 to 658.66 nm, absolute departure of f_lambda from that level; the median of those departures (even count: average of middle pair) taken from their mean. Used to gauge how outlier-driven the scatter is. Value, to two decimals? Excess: 0.07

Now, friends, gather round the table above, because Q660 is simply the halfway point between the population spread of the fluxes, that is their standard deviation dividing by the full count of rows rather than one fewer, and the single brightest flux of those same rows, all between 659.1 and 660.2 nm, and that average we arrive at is 4.66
